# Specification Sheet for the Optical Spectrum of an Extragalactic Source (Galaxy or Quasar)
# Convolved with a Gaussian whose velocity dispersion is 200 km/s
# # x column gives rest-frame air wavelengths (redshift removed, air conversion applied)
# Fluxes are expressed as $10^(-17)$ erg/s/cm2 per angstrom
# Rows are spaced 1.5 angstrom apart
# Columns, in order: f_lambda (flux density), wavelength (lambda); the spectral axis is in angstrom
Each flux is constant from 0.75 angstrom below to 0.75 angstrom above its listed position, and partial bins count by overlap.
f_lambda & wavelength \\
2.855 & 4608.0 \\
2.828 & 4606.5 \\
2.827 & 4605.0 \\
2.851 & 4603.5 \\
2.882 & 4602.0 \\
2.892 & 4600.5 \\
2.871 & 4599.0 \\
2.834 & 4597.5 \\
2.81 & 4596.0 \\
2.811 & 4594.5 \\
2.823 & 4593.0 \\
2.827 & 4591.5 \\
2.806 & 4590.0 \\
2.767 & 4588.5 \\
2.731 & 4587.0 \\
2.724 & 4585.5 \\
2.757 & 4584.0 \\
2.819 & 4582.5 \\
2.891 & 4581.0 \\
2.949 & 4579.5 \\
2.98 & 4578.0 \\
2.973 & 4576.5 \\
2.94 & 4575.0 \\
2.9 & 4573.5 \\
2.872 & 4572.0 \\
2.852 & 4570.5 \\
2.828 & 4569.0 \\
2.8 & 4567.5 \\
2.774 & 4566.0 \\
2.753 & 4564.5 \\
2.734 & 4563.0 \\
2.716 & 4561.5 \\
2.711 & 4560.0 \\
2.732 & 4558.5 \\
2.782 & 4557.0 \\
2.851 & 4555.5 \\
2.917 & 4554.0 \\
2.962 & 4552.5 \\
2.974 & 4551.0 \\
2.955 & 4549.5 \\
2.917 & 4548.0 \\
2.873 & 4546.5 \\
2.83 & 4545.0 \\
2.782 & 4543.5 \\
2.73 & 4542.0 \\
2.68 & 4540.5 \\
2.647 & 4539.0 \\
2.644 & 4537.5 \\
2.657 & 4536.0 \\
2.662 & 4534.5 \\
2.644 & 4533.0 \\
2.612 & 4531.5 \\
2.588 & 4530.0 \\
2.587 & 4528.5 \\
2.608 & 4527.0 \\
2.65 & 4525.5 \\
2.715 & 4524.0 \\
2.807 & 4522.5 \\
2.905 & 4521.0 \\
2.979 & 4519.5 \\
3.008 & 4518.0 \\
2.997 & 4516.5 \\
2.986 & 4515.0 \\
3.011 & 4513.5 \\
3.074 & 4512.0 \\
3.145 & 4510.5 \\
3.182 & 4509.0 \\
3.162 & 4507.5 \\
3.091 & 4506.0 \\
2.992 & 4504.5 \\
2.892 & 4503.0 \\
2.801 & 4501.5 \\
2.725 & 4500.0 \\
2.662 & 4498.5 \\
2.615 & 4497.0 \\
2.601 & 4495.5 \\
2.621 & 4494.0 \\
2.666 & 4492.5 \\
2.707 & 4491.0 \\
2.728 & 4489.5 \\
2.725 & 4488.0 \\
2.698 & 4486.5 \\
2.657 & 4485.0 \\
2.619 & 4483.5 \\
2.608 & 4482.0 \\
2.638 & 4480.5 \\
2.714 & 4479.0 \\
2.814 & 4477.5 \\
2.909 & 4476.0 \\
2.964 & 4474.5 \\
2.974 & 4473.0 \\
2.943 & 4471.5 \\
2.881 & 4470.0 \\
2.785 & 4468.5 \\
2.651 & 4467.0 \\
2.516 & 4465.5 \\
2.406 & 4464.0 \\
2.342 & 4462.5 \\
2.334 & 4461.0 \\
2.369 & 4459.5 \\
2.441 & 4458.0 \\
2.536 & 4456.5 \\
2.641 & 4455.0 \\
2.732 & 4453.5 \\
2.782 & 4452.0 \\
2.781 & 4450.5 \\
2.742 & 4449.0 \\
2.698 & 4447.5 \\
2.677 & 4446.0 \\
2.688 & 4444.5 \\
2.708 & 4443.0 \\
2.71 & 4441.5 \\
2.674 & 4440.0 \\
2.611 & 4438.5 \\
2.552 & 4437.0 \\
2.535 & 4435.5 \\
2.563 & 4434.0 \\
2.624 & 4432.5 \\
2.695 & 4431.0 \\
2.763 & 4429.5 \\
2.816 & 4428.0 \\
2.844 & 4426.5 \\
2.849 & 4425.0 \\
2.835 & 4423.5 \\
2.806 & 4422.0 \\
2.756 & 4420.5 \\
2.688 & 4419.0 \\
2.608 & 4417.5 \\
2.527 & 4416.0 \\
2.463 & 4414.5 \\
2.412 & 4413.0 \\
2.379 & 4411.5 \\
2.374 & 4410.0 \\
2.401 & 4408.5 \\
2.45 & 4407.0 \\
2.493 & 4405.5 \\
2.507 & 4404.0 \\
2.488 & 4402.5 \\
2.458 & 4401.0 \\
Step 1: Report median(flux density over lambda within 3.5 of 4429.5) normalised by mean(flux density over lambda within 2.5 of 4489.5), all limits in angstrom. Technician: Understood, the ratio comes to 1.02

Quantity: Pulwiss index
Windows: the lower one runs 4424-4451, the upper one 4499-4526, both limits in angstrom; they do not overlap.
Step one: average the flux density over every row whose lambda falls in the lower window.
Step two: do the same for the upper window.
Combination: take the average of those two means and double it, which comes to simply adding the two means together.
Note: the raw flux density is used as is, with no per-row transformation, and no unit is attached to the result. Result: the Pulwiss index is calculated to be 5.65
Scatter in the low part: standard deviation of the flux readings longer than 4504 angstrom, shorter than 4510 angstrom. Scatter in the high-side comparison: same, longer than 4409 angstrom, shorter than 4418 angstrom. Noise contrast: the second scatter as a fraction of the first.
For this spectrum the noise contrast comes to 1.1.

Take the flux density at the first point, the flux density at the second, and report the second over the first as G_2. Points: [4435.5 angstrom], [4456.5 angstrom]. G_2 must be 1.00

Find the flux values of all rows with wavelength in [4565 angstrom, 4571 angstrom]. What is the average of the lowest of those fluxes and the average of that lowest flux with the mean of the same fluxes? 2.78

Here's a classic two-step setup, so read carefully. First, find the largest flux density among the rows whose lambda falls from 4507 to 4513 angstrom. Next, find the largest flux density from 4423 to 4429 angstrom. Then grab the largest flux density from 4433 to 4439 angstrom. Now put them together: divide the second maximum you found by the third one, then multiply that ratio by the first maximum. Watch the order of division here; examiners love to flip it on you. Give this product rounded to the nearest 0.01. 3.47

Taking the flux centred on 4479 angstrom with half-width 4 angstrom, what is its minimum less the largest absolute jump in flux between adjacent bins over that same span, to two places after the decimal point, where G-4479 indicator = 2.51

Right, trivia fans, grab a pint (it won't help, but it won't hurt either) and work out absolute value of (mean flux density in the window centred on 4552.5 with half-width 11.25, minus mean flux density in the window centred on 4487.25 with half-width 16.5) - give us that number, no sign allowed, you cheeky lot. 0.091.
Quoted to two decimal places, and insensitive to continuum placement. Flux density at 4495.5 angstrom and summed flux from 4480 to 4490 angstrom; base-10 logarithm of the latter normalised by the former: 0.86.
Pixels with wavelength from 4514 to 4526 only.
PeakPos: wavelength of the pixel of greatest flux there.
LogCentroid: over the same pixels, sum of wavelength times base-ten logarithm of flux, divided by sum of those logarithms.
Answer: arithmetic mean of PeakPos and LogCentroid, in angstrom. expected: 4519.1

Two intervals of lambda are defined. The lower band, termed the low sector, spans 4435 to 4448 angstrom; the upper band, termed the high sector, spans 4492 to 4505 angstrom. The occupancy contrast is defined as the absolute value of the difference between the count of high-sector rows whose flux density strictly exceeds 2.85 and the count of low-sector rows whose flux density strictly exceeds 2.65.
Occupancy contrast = 4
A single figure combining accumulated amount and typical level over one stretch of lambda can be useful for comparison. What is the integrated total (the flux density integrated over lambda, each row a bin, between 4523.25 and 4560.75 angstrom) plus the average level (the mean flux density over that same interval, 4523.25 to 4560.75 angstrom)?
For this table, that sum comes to 106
